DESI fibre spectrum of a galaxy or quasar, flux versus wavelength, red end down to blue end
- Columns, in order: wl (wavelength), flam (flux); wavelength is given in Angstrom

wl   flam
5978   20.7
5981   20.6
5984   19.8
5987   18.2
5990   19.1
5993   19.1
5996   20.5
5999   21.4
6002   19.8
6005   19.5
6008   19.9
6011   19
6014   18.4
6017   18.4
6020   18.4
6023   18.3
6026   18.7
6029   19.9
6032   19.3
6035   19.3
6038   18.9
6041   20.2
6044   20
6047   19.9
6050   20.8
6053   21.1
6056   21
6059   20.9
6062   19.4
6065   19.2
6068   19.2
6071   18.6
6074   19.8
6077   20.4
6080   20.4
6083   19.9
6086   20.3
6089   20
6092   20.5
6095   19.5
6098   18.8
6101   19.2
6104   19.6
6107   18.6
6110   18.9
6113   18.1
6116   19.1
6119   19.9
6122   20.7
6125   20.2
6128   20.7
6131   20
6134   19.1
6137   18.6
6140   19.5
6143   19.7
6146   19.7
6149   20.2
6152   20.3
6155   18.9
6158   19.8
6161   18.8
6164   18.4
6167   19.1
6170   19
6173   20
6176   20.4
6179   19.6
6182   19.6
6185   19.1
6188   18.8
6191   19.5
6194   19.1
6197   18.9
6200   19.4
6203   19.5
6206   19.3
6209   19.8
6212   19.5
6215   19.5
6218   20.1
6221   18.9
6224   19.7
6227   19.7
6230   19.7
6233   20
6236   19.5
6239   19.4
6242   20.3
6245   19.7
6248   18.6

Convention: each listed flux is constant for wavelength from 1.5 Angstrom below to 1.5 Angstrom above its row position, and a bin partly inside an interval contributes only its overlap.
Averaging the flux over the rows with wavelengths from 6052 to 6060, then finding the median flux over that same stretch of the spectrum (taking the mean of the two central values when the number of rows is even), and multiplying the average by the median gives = 441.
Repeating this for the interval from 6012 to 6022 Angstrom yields 339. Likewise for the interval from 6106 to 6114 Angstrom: 345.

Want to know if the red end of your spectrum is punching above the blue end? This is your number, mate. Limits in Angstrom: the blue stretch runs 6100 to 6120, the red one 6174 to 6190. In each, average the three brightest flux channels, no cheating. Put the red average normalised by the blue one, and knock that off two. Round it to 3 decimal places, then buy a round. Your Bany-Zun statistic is 0.985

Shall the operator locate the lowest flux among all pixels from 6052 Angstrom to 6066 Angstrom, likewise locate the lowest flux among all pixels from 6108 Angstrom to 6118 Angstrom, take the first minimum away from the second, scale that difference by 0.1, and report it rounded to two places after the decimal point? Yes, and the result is -0.11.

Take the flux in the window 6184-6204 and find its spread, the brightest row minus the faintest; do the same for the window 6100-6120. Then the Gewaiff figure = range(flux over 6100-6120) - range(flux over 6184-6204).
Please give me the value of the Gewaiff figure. 1.1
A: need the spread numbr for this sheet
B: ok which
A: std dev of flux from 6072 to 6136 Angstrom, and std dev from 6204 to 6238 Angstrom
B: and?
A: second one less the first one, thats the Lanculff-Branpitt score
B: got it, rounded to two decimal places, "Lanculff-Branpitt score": -0.40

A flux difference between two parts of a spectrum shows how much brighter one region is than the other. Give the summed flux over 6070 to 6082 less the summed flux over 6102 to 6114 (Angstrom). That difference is 4.0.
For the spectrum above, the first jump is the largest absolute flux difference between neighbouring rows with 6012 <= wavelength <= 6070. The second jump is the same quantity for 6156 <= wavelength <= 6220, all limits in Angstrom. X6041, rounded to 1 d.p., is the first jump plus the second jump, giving 2.5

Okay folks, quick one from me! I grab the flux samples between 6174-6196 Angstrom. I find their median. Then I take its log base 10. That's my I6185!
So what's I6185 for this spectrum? 1.290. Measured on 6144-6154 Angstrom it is 1.305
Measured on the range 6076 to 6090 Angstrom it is 1.307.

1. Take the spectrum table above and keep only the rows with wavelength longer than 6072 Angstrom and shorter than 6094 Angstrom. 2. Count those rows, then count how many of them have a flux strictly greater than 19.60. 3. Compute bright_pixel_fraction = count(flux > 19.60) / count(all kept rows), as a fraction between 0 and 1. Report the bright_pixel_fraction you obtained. 1.0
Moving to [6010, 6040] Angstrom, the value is 0.1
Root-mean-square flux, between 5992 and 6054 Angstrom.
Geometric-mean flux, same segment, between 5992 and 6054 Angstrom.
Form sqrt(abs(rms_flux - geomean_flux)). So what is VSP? 0.20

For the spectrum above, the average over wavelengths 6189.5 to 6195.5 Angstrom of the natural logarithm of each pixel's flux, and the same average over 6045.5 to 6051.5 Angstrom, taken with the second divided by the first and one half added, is 1.52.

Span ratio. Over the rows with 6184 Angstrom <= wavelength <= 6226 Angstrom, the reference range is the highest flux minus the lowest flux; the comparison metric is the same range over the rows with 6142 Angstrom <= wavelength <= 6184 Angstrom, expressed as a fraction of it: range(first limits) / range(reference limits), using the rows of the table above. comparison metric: 1.54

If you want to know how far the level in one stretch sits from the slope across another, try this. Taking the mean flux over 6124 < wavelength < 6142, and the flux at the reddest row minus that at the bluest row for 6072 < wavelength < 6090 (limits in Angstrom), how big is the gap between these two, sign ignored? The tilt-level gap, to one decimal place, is 19.5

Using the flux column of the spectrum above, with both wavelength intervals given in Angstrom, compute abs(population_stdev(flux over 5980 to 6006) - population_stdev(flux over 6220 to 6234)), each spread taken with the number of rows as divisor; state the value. 0.5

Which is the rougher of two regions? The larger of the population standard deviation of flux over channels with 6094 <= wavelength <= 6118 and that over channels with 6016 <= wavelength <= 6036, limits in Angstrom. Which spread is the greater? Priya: 0.56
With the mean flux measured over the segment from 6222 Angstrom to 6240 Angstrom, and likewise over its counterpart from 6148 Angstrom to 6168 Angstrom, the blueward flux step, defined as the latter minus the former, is -0.31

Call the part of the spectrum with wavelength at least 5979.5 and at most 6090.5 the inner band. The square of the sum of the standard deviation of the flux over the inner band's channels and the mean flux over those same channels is 421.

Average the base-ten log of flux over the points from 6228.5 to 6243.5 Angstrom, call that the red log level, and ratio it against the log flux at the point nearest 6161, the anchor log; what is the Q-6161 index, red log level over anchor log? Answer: 1.02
